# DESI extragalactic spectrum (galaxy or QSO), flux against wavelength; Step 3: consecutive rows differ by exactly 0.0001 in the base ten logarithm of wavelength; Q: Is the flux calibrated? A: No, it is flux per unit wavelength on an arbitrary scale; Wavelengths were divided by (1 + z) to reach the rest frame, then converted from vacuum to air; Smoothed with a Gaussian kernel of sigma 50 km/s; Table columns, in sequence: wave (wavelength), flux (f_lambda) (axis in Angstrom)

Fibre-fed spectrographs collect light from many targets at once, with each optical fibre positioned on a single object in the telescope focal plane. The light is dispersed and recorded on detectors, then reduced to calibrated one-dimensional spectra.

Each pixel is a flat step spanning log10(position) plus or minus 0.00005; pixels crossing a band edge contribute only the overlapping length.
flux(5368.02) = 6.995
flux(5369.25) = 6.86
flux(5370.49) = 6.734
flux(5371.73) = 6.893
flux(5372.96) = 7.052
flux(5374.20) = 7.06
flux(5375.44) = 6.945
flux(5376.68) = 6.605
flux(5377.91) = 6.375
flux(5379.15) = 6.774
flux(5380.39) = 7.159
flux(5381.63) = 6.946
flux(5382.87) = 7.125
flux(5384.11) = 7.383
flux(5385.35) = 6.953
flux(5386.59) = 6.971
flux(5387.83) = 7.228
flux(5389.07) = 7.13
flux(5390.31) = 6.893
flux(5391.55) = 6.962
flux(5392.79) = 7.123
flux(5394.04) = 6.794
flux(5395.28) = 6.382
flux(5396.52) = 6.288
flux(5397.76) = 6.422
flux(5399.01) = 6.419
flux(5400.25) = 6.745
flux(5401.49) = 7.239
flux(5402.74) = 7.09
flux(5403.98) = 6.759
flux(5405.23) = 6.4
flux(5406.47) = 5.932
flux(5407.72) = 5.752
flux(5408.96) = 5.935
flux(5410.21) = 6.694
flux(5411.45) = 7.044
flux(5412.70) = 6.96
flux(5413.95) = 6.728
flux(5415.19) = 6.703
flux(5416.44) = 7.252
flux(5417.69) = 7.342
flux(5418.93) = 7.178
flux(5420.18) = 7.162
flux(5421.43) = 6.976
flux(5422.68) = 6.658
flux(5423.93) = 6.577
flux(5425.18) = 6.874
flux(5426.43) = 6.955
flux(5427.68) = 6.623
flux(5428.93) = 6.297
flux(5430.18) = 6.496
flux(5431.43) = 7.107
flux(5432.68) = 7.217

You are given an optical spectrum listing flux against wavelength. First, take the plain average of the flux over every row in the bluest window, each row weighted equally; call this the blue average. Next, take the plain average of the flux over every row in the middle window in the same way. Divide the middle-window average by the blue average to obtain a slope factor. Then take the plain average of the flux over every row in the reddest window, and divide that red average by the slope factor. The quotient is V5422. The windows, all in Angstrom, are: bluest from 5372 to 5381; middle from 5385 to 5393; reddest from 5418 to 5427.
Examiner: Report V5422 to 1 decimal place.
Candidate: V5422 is 6.7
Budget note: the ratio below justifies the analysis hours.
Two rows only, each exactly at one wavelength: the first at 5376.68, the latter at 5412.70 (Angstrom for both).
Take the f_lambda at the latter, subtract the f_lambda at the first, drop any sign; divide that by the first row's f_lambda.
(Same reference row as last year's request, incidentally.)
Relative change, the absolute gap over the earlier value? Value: 0.054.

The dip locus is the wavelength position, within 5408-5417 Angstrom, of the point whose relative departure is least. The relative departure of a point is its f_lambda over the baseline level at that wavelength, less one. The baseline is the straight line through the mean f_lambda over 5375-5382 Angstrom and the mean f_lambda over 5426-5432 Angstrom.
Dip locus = 5408.96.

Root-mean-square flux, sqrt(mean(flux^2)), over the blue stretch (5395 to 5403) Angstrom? 6.66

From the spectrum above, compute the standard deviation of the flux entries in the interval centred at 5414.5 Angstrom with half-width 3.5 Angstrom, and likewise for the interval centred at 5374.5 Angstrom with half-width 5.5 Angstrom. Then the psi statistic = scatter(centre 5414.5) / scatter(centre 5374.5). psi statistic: 1.2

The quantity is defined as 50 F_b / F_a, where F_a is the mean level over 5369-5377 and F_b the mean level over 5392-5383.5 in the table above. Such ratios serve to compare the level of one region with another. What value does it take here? 51.4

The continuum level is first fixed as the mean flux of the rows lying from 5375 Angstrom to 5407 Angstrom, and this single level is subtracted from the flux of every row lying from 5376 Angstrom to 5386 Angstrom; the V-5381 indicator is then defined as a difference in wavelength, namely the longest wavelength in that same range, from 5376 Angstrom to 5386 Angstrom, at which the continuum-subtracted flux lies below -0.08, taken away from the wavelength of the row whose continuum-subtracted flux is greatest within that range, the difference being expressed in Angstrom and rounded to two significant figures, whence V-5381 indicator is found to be 6.2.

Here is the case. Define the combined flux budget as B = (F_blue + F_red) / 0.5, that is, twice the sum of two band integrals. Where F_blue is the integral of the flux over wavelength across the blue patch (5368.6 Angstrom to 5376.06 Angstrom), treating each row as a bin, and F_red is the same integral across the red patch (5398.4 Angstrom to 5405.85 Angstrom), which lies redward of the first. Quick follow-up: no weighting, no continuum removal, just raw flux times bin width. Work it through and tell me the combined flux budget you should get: 204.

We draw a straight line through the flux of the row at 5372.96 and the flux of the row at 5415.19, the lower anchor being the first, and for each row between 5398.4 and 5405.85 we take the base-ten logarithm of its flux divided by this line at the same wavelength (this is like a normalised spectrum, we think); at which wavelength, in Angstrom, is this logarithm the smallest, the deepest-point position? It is 5399.01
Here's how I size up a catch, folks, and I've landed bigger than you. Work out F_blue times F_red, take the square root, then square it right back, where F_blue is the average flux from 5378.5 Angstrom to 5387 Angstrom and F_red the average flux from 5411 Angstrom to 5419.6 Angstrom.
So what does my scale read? 49.5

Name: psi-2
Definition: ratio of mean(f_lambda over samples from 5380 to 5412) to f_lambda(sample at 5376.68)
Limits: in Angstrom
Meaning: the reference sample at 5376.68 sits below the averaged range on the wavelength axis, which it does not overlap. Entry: 1.02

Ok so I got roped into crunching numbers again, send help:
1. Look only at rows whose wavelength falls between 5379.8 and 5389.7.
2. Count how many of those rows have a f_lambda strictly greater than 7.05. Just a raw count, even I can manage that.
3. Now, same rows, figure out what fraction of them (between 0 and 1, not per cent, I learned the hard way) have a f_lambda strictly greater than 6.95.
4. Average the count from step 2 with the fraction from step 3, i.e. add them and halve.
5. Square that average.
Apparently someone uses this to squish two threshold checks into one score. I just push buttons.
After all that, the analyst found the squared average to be 8.6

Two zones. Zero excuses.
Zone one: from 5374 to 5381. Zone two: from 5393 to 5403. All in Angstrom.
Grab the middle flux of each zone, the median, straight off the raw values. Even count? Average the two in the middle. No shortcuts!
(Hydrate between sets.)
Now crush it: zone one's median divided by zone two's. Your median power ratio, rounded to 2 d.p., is 1.04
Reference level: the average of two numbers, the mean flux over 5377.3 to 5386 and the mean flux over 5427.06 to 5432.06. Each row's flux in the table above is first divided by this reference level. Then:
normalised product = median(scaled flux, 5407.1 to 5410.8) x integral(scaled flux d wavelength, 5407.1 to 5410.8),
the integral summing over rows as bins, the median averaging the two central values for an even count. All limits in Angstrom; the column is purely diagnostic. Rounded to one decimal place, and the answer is 2.9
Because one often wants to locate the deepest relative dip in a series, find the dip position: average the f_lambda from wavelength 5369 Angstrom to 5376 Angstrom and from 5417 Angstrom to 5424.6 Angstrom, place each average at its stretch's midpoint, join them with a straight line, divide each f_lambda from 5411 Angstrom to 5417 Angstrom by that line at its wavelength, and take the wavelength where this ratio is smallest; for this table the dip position 5415.19 Angstrom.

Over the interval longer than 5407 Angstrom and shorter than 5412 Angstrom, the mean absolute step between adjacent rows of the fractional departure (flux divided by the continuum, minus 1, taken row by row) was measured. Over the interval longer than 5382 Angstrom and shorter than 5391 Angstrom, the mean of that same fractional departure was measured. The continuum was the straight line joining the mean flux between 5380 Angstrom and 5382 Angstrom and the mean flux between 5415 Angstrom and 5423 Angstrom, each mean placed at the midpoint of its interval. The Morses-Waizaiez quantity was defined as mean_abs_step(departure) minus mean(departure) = 0.055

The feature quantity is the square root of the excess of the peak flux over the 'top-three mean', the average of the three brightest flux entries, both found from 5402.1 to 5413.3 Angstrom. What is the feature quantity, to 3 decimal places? 0.242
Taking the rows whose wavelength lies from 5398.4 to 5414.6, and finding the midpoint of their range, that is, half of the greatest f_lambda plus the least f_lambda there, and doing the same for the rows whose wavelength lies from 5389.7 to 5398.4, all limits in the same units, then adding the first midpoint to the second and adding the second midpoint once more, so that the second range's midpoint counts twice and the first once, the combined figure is 19.9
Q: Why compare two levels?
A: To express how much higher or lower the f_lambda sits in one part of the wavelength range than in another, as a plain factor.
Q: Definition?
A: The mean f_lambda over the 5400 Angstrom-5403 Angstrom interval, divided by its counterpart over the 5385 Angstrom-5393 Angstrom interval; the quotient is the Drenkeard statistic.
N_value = 1.00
